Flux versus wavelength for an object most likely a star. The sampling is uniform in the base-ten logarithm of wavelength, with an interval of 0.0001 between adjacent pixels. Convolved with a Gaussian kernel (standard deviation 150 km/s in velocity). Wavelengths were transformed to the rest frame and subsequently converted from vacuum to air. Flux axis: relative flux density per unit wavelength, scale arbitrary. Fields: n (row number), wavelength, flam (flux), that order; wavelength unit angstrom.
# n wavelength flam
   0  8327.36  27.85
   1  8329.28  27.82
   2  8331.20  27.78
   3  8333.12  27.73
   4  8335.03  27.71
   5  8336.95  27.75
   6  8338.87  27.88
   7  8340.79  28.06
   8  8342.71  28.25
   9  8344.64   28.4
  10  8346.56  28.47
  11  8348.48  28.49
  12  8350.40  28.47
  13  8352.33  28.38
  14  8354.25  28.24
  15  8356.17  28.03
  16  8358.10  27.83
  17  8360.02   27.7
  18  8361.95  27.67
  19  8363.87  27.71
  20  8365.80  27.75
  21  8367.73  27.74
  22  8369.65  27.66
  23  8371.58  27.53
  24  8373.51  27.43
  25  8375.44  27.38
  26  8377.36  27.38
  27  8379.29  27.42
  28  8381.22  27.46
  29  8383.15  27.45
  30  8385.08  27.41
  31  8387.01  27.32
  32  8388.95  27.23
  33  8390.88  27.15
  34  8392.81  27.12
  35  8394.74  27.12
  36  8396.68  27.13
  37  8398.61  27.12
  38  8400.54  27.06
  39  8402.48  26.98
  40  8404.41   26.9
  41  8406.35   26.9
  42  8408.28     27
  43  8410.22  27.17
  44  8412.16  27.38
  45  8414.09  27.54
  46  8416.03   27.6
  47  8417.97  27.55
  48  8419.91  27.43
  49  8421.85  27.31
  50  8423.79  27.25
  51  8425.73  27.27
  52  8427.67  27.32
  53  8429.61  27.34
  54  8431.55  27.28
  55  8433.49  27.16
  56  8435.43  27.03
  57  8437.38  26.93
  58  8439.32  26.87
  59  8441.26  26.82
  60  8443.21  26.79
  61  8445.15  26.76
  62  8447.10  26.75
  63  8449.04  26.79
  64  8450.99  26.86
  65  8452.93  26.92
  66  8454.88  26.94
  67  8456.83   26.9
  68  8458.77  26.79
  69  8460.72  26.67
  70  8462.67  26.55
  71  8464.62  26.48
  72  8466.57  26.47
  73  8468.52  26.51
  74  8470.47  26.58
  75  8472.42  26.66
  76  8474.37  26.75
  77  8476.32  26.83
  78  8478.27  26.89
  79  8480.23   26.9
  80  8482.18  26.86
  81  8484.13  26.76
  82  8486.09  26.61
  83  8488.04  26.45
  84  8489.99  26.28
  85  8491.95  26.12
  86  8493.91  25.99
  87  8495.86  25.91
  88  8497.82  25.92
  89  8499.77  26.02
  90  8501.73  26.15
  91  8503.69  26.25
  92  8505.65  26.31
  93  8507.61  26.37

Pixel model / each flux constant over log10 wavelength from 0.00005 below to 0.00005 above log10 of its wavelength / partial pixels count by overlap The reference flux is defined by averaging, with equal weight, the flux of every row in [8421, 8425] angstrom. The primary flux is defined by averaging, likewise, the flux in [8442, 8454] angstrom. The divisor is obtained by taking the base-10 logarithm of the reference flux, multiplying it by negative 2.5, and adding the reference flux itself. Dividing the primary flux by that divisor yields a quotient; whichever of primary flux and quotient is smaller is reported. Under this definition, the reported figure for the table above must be 1.13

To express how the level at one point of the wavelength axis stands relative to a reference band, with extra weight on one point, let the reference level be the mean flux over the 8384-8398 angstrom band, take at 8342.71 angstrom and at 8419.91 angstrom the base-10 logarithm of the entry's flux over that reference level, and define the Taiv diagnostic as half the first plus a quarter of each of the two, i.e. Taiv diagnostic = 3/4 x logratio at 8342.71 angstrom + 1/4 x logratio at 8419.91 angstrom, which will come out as 0.013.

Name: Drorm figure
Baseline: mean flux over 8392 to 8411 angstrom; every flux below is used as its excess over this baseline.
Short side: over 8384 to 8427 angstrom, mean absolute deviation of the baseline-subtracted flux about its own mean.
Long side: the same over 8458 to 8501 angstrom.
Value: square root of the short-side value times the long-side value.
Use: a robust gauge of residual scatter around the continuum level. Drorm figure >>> 0.21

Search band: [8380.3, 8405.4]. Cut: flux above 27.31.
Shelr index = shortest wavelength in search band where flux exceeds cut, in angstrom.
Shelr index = 8381.22 angstrom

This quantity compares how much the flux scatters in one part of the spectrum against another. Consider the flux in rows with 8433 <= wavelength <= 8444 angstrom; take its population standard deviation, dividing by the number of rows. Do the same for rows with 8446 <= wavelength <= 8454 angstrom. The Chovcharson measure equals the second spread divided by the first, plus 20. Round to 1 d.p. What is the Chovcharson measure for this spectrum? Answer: 20.5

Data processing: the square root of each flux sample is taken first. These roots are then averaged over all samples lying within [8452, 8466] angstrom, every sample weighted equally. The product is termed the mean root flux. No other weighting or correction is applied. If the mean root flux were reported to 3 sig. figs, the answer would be 5.17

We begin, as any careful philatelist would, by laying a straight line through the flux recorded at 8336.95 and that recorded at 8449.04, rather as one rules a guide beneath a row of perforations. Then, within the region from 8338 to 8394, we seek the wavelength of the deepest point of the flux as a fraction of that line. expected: 8392.81 angstrom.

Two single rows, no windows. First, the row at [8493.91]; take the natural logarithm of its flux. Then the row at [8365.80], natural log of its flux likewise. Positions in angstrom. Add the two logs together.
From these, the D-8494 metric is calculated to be 6.58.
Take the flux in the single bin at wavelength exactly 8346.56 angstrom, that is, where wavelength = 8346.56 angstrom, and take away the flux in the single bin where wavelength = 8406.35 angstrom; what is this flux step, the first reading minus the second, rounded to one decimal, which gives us 1.6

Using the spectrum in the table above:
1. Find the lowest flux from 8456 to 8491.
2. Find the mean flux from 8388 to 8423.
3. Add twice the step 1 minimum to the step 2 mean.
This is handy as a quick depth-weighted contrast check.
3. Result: 79.8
